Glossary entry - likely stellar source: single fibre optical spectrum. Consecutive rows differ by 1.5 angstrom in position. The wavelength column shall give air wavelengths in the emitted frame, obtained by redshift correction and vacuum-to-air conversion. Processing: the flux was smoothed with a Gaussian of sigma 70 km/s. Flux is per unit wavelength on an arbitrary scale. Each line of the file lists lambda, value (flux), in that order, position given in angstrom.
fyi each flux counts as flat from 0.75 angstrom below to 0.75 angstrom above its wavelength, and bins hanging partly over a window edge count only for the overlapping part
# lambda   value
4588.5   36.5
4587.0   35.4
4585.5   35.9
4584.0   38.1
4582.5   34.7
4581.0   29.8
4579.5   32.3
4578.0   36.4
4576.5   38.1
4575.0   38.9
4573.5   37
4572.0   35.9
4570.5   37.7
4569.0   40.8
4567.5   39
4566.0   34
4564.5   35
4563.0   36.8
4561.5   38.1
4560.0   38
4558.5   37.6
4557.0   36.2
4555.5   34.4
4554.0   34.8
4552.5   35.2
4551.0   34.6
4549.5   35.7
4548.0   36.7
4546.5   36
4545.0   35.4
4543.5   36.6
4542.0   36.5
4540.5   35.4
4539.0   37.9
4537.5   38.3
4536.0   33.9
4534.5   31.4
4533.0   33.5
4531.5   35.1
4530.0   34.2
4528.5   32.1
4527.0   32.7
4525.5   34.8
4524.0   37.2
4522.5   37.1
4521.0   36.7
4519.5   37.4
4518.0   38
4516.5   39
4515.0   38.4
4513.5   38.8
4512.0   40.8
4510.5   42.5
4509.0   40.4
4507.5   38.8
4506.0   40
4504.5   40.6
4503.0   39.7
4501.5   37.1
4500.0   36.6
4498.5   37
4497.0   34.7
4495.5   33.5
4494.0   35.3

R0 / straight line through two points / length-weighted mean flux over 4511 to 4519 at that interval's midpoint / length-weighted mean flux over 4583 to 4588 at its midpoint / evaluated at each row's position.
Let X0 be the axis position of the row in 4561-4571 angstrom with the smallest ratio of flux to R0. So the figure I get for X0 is 4566.0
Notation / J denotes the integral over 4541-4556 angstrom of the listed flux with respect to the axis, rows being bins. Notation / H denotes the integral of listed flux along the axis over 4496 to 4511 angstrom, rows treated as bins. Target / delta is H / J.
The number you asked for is 1.08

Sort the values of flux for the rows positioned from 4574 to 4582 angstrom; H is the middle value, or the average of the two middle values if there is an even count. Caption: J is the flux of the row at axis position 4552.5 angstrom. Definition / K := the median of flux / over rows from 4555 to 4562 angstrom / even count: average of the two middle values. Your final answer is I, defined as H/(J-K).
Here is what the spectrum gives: -15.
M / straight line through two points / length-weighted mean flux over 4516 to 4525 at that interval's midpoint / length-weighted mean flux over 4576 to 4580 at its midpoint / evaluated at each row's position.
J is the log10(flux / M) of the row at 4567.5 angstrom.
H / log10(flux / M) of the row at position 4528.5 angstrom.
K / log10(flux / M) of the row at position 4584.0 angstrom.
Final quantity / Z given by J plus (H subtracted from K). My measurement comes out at 0.13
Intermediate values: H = -0.06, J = 0.04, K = 0.031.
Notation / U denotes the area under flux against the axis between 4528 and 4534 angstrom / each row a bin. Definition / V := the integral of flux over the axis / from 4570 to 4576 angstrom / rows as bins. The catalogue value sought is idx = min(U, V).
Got 202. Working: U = 202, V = 224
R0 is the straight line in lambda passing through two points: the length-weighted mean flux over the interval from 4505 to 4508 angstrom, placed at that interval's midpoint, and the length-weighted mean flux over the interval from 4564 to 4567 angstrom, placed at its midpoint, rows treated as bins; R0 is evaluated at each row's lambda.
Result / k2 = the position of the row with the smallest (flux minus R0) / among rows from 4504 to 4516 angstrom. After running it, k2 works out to 4507.5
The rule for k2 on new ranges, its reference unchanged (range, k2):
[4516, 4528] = 4527.0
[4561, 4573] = 4566.0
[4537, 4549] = 4540.5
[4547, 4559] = 4551.0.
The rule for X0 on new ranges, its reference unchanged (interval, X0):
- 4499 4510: 4500.0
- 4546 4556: 4555.5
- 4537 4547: 4540.5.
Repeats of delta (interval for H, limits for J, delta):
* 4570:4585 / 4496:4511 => 0.93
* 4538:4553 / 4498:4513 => 0.92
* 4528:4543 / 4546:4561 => 0.97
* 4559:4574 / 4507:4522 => 0.95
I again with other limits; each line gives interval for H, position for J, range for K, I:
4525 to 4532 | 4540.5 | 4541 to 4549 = -31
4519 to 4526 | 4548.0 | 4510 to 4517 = -16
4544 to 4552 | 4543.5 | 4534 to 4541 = 30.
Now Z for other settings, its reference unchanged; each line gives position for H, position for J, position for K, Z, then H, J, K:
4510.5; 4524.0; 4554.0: -0.07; 0.05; 0.00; -0.020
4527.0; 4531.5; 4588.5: 0.05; -0.06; -0.02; 0.014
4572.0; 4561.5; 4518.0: 0.03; 0.00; 0.02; 0.005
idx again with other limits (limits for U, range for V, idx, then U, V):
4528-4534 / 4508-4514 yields 202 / 202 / 244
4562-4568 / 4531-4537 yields 202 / 217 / 202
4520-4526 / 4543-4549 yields 217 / 219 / 217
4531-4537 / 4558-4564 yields 202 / 202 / 225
